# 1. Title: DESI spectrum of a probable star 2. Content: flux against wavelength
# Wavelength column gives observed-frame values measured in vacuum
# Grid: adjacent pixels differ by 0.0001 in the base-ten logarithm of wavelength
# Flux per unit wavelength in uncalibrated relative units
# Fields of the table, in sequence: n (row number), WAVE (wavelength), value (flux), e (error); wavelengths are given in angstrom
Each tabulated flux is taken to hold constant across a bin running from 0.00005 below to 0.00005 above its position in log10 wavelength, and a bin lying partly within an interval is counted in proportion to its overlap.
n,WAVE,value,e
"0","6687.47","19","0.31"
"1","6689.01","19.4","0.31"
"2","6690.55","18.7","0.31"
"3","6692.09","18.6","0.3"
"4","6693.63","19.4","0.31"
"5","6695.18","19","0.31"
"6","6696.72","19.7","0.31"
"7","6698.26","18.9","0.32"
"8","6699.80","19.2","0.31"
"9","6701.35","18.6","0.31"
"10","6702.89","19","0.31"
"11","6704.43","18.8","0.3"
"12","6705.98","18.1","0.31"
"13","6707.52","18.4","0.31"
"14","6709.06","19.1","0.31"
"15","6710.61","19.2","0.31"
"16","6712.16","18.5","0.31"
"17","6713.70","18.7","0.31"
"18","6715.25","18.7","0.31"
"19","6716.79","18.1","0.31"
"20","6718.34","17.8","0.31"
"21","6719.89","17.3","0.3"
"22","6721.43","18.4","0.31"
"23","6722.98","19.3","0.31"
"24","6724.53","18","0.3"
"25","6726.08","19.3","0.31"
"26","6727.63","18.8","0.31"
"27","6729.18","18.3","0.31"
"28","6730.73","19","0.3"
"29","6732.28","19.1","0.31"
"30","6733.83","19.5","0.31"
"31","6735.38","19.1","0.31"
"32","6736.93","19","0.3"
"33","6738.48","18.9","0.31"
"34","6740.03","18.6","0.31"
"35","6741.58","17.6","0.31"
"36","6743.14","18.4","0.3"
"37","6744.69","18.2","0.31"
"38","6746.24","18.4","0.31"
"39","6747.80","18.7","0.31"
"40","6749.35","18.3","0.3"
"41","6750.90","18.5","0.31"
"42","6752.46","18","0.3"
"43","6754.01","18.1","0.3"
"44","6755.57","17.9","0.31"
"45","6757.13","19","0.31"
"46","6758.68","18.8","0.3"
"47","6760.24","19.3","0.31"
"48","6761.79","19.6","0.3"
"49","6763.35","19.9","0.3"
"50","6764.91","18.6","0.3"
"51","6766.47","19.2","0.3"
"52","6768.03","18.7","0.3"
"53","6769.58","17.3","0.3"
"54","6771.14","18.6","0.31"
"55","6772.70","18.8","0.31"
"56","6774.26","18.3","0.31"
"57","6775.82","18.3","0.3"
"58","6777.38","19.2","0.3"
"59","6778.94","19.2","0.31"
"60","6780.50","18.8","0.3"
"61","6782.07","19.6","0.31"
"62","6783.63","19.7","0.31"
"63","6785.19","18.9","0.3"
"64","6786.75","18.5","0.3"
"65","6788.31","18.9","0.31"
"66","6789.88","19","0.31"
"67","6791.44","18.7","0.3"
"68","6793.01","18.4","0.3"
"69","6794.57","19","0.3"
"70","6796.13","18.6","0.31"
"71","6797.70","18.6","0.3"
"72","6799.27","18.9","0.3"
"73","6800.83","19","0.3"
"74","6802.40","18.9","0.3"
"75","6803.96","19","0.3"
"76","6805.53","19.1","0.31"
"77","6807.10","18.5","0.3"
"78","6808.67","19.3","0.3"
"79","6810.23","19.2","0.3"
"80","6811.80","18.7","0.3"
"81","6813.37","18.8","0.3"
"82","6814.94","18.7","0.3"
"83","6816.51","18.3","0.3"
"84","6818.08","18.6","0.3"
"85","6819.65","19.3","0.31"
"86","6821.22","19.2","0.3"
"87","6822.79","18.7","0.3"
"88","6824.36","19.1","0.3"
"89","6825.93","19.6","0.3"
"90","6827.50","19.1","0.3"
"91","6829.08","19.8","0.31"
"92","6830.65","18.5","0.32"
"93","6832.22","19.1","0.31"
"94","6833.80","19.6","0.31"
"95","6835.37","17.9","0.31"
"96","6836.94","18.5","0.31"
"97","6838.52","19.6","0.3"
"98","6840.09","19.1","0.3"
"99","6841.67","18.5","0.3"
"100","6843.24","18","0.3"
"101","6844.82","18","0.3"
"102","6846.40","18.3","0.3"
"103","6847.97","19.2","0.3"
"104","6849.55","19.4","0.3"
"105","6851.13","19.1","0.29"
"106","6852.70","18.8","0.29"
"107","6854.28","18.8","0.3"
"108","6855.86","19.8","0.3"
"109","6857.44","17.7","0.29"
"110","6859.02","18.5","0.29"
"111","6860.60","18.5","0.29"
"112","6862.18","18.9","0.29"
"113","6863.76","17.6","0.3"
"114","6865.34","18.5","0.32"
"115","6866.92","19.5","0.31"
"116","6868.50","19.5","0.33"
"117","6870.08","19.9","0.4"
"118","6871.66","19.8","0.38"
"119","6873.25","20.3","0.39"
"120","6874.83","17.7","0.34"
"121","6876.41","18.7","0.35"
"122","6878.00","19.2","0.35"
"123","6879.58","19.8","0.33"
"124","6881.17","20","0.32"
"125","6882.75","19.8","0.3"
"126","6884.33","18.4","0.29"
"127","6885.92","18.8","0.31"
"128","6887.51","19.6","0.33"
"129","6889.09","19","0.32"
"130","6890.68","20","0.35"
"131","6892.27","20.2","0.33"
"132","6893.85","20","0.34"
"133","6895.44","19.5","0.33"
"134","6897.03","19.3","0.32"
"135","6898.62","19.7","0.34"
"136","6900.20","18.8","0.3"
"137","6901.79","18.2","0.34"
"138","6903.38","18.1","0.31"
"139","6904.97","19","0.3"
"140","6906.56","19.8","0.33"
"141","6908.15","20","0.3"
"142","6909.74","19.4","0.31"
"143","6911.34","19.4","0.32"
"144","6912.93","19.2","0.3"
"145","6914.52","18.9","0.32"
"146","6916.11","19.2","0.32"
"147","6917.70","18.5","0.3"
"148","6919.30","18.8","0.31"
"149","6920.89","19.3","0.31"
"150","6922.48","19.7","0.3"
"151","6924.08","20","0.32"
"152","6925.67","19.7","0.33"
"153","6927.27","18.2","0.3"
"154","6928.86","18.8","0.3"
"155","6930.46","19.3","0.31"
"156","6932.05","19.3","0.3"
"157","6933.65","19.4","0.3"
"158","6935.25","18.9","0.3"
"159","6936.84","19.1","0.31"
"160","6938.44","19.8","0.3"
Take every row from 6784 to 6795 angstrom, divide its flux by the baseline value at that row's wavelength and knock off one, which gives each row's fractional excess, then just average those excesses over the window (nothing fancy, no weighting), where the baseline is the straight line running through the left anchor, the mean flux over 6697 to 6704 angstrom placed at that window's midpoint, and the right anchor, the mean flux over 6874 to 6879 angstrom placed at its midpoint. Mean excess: 0.00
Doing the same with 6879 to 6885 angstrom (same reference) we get 0.05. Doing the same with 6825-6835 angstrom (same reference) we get 0.03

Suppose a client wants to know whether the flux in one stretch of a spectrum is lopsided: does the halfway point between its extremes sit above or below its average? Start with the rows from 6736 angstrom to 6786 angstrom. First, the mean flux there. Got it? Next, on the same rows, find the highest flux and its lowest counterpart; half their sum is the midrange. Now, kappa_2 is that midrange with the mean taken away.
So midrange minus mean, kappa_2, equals -0.10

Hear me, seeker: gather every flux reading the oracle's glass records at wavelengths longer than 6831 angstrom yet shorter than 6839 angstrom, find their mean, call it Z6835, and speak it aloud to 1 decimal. 18.9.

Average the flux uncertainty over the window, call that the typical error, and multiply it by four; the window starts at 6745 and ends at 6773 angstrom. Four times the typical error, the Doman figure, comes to 1.22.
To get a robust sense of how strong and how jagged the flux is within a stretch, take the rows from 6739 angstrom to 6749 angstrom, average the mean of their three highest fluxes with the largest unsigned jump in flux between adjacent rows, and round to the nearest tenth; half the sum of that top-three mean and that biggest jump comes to 9.8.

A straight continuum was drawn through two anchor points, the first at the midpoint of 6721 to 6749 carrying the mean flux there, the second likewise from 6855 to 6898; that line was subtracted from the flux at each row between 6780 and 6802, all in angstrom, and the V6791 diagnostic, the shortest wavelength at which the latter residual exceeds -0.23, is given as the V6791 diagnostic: 6780.50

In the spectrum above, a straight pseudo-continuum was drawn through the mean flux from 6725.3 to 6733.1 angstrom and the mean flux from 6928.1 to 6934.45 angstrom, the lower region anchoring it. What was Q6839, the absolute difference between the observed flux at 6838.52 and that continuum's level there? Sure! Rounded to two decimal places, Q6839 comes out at 0.54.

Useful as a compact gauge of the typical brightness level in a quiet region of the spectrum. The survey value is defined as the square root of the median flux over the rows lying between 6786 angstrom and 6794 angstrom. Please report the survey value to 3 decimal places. 4.324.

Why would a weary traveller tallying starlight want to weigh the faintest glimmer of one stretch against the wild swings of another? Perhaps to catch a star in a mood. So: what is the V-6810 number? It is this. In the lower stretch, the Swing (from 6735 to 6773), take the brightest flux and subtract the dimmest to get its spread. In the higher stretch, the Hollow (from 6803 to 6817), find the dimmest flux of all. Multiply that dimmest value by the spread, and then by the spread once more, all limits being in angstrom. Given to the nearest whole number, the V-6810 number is 124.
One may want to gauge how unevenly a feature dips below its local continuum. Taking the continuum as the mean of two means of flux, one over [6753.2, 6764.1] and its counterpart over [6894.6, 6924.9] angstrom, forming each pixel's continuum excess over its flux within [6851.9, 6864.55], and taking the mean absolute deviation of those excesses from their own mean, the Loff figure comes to 0.50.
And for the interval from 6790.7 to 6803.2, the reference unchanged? 0.19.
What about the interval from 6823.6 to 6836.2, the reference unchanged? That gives 0.44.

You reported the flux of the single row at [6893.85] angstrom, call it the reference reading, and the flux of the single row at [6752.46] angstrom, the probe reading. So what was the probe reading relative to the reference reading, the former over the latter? 0.90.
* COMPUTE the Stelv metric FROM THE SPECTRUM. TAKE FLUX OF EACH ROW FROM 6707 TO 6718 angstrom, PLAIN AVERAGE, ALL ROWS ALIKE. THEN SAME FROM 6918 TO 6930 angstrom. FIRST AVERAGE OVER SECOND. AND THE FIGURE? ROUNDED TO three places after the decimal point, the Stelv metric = 0.972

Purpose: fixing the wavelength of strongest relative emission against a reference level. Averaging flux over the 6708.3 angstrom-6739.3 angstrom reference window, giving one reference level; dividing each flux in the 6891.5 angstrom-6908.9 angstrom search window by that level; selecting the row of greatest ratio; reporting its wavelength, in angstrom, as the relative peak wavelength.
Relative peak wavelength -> 6892.27 angstrom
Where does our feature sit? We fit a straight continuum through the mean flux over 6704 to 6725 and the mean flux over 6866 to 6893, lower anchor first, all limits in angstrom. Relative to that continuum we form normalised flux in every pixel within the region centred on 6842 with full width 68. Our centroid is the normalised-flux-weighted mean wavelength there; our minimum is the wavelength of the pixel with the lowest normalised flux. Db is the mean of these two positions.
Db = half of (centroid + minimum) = 6852.7 angstrom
